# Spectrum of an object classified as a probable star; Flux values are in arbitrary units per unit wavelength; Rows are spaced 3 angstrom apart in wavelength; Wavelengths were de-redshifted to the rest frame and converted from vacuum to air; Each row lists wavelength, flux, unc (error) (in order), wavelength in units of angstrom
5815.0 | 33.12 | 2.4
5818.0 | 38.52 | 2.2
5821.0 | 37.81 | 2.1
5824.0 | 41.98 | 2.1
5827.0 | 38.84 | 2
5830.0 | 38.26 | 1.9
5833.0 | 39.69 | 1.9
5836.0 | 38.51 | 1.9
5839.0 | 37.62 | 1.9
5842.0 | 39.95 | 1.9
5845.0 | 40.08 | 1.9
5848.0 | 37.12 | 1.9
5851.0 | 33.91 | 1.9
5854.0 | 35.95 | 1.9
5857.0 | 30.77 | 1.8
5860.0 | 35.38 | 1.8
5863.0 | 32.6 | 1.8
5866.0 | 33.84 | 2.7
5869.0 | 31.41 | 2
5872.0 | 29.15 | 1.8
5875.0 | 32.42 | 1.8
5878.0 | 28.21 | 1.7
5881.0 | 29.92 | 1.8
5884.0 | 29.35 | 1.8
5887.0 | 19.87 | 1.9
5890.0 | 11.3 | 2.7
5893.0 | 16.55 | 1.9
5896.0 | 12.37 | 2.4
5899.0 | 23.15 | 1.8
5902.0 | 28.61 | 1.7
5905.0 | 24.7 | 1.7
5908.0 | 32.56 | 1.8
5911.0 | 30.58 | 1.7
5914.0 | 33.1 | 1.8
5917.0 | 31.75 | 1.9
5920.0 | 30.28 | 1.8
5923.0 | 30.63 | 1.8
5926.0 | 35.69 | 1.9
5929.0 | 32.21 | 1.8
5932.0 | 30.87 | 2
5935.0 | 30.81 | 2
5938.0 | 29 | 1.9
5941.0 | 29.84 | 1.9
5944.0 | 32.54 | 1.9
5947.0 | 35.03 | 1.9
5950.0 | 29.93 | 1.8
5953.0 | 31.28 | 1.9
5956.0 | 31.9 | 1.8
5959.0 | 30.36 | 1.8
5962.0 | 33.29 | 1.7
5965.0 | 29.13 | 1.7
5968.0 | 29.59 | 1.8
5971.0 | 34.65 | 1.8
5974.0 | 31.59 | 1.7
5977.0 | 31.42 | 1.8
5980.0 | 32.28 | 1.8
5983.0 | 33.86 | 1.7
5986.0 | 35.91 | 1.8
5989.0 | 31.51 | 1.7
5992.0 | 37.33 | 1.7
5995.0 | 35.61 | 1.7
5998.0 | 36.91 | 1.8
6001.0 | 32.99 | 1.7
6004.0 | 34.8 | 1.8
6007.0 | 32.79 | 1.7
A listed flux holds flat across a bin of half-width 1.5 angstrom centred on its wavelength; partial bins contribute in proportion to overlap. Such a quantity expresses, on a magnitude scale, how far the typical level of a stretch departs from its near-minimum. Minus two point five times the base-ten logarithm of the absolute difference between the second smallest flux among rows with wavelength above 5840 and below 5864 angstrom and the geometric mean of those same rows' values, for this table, -1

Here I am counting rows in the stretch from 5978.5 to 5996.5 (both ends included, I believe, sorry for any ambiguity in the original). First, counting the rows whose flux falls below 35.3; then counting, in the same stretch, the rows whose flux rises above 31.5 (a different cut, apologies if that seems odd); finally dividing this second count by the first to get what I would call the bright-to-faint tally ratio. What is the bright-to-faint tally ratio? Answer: 2.0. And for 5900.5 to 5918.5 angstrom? 0.5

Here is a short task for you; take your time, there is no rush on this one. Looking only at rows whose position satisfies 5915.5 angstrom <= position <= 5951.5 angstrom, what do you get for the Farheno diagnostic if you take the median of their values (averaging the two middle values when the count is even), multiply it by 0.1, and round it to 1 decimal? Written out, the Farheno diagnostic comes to 3.1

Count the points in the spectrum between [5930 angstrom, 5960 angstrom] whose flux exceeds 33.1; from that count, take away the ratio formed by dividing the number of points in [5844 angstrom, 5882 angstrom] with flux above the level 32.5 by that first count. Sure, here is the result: -6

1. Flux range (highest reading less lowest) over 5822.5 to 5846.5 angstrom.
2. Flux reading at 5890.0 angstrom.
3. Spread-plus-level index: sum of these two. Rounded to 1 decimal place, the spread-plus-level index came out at 15.7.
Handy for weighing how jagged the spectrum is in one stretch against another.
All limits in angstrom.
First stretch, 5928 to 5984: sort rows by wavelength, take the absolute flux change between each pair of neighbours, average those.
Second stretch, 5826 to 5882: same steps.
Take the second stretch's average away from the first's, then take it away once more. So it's -3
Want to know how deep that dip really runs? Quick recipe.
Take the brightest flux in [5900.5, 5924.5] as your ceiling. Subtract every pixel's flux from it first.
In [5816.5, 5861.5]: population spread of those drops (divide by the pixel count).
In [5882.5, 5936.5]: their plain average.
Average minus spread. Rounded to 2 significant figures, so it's 3.5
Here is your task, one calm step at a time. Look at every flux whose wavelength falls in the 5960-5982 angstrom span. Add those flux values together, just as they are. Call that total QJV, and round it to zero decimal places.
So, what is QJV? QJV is 222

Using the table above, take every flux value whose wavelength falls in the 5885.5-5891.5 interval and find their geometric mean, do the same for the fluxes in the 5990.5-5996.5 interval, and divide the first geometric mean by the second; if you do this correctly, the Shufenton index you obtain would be 0.4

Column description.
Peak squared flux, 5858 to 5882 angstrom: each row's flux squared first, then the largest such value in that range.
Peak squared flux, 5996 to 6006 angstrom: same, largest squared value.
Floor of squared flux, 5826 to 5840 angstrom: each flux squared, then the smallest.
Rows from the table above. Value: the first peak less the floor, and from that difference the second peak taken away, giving -1526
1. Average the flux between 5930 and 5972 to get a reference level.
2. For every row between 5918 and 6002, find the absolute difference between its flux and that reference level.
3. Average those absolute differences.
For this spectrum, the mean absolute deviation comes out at 2.0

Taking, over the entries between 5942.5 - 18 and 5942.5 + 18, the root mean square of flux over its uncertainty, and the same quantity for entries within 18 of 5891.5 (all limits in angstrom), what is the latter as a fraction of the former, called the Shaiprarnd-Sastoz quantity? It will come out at 0.83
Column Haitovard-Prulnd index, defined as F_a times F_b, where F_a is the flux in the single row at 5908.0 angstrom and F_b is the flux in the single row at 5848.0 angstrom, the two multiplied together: 1209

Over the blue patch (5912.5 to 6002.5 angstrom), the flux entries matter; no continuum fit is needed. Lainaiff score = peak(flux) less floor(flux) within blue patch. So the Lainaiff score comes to 8.3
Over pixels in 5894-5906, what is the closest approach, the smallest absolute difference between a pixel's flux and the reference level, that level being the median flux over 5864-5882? 2.1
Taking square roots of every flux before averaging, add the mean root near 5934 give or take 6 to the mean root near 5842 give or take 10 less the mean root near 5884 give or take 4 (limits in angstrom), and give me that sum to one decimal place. 6.6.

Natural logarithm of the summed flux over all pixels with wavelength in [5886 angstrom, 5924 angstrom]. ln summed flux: 5.79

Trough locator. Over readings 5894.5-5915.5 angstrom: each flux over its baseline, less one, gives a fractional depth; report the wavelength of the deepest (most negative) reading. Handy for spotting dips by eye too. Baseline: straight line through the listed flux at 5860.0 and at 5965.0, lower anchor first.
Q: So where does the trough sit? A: 5896.0 angstrom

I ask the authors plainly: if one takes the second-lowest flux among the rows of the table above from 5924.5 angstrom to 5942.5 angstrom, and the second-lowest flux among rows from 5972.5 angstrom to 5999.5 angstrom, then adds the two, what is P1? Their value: 61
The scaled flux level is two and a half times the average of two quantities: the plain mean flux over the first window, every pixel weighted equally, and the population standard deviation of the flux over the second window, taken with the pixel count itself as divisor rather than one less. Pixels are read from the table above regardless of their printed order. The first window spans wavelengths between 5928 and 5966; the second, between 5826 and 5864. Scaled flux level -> 43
